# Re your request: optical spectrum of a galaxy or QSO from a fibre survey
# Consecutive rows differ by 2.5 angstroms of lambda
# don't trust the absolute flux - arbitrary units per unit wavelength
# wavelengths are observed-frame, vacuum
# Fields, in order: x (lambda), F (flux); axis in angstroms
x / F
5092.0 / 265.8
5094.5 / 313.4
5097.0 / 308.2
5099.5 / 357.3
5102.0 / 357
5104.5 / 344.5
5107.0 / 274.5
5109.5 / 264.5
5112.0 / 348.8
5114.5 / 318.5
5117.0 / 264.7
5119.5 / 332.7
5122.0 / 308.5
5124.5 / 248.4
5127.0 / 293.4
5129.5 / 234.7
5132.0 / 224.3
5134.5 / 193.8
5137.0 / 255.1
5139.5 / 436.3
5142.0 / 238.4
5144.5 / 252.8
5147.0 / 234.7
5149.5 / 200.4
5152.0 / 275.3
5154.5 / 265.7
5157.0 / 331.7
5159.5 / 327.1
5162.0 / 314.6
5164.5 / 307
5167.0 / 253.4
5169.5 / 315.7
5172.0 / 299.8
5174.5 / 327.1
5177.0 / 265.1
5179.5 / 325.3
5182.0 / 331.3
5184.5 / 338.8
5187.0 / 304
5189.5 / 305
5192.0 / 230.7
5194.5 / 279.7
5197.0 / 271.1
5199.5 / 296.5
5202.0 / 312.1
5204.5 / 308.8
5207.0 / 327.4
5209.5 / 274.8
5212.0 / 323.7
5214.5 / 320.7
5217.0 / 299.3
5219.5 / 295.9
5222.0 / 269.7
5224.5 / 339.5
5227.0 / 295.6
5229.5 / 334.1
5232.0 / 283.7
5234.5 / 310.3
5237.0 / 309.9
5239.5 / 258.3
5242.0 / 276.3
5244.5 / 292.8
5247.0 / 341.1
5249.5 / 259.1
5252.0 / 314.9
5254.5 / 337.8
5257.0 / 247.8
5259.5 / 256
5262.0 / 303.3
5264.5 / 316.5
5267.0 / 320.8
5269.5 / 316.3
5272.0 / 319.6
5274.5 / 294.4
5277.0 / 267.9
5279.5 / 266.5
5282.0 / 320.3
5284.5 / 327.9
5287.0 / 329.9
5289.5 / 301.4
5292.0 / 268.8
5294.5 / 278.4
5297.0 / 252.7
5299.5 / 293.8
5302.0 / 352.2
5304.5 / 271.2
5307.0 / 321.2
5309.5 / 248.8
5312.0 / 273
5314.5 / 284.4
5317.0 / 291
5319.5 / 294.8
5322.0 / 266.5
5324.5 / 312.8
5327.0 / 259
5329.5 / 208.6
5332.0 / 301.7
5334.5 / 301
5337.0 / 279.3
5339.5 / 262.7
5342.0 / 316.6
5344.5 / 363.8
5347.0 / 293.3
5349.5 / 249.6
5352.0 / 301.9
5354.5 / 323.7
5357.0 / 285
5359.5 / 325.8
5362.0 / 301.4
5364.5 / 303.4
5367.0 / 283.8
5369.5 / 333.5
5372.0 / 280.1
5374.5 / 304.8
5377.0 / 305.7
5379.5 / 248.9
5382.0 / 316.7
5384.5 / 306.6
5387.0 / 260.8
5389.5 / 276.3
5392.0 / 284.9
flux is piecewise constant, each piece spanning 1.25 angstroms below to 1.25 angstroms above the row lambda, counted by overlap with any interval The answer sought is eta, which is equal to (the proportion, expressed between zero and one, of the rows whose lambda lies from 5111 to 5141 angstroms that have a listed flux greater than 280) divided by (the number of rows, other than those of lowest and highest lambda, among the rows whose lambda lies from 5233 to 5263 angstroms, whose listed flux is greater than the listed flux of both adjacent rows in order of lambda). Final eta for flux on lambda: 0.25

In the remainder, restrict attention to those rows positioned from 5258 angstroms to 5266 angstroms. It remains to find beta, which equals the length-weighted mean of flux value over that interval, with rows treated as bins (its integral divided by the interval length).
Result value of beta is 291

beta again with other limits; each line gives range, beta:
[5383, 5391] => 282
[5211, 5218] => 315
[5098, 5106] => 349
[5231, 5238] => 302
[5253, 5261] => 282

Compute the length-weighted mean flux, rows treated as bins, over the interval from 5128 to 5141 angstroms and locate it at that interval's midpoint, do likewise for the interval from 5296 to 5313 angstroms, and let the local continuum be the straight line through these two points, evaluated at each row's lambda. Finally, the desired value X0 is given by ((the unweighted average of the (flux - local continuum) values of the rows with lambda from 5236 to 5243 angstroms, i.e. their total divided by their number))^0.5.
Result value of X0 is 0.8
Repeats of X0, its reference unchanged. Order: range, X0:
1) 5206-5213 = 5.6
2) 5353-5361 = 4.1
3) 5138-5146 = 6.3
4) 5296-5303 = 3.4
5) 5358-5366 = 3.9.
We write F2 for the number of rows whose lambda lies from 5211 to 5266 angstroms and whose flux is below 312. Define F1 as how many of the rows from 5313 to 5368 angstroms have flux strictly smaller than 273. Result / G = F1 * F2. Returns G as 70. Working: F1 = 5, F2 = 14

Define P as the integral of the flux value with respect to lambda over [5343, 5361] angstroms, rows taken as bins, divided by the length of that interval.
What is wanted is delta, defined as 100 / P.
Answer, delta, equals 0.327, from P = 306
